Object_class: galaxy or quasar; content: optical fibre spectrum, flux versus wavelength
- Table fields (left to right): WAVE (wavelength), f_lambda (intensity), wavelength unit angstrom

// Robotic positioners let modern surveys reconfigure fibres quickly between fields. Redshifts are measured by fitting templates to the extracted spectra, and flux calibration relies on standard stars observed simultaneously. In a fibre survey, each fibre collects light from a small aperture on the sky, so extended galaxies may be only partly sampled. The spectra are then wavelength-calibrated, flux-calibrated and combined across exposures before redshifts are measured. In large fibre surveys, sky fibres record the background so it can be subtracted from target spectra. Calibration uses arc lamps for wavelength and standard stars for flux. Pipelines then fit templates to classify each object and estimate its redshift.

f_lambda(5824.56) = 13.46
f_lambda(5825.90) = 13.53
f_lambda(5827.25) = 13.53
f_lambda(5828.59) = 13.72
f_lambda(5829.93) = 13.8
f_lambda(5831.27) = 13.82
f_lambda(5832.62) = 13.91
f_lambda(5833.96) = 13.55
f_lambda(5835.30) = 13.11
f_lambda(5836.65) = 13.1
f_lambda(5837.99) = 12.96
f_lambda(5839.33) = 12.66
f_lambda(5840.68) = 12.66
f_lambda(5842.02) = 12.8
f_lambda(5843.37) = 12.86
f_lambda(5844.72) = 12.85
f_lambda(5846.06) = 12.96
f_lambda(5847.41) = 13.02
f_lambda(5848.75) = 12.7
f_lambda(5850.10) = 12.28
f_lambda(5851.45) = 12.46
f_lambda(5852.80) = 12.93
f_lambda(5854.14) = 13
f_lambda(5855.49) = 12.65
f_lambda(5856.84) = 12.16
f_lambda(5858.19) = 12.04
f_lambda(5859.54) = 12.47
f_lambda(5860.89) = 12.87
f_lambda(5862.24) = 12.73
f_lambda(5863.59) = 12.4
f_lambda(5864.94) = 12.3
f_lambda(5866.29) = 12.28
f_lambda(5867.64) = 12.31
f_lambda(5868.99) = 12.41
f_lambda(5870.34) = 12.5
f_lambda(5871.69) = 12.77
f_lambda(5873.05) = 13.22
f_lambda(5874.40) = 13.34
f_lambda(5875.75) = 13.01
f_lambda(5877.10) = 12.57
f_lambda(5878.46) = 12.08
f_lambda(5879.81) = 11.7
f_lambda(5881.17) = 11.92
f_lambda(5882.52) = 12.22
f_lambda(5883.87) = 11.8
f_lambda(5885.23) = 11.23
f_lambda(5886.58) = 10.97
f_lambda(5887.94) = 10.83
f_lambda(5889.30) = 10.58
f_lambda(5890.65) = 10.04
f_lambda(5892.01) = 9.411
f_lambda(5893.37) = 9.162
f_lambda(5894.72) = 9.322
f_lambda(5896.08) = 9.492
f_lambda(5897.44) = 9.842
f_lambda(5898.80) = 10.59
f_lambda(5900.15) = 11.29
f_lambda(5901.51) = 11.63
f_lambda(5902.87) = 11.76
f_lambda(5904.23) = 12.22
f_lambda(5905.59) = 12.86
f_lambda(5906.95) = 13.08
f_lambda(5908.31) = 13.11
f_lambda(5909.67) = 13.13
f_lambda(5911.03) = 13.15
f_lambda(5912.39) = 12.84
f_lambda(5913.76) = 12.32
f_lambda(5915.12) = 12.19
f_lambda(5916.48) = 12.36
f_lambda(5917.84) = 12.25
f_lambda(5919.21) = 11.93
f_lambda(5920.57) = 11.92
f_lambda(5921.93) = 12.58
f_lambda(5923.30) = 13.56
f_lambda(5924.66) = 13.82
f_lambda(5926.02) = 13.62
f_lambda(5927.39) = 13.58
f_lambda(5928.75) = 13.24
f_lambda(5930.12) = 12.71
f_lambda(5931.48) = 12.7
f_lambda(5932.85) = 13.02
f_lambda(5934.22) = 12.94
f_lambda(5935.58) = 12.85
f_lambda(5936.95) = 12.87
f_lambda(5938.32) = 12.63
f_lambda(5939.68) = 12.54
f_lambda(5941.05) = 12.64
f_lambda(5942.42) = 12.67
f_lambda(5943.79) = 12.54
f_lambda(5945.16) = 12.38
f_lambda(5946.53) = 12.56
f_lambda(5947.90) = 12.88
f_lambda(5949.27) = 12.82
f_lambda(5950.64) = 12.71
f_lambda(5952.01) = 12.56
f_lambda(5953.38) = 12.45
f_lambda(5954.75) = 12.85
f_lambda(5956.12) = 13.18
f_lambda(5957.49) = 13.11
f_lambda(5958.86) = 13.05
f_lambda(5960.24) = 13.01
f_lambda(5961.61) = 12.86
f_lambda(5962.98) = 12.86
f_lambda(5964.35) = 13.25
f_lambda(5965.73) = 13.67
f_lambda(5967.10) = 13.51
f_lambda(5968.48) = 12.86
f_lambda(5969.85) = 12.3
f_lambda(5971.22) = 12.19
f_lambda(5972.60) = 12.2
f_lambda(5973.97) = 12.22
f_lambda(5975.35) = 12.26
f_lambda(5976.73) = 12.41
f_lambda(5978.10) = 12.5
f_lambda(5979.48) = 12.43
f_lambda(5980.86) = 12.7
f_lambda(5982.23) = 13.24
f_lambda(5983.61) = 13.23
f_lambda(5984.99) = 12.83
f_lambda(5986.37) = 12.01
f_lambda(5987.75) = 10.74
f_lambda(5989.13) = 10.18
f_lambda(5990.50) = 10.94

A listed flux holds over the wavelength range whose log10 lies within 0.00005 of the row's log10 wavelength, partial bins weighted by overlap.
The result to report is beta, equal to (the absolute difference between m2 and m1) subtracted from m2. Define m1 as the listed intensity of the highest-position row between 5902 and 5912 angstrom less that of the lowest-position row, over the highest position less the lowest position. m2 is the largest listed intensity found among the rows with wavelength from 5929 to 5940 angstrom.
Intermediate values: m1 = 0.17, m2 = 13.02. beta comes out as 0.17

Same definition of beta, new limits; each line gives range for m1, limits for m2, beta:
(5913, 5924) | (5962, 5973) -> 0.13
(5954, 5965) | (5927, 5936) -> 0.04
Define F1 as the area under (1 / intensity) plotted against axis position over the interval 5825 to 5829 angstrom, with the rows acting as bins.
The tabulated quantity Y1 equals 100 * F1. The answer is 29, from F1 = 0.29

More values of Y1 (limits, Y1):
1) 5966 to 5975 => 72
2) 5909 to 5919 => 80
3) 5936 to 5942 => 47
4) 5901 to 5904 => 25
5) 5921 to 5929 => 60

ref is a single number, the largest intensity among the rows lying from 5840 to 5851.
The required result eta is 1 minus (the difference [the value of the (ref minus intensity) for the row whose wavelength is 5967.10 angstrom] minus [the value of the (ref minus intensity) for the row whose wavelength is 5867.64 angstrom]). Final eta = 2.20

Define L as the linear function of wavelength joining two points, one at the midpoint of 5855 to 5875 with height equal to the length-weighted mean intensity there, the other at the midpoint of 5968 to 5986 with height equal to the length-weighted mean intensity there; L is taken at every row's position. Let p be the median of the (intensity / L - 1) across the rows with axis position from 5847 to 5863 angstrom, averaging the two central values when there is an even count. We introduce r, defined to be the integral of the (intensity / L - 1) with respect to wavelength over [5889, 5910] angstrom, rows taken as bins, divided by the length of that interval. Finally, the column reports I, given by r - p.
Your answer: -0.13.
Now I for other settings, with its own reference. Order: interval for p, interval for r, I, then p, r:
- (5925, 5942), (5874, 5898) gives -0.14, 0.024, -0.12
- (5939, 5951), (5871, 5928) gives -0.06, 0.007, -0.05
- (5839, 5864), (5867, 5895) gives -0.09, 0.011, -0.07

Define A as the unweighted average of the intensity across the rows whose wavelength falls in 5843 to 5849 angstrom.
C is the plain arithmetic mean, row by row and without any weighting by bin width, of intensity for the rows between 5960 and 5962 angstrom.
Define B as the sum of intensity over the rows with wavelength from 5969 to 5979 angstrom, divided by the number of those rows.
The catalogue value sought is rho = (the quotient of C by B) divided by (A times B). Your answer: 0.0066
